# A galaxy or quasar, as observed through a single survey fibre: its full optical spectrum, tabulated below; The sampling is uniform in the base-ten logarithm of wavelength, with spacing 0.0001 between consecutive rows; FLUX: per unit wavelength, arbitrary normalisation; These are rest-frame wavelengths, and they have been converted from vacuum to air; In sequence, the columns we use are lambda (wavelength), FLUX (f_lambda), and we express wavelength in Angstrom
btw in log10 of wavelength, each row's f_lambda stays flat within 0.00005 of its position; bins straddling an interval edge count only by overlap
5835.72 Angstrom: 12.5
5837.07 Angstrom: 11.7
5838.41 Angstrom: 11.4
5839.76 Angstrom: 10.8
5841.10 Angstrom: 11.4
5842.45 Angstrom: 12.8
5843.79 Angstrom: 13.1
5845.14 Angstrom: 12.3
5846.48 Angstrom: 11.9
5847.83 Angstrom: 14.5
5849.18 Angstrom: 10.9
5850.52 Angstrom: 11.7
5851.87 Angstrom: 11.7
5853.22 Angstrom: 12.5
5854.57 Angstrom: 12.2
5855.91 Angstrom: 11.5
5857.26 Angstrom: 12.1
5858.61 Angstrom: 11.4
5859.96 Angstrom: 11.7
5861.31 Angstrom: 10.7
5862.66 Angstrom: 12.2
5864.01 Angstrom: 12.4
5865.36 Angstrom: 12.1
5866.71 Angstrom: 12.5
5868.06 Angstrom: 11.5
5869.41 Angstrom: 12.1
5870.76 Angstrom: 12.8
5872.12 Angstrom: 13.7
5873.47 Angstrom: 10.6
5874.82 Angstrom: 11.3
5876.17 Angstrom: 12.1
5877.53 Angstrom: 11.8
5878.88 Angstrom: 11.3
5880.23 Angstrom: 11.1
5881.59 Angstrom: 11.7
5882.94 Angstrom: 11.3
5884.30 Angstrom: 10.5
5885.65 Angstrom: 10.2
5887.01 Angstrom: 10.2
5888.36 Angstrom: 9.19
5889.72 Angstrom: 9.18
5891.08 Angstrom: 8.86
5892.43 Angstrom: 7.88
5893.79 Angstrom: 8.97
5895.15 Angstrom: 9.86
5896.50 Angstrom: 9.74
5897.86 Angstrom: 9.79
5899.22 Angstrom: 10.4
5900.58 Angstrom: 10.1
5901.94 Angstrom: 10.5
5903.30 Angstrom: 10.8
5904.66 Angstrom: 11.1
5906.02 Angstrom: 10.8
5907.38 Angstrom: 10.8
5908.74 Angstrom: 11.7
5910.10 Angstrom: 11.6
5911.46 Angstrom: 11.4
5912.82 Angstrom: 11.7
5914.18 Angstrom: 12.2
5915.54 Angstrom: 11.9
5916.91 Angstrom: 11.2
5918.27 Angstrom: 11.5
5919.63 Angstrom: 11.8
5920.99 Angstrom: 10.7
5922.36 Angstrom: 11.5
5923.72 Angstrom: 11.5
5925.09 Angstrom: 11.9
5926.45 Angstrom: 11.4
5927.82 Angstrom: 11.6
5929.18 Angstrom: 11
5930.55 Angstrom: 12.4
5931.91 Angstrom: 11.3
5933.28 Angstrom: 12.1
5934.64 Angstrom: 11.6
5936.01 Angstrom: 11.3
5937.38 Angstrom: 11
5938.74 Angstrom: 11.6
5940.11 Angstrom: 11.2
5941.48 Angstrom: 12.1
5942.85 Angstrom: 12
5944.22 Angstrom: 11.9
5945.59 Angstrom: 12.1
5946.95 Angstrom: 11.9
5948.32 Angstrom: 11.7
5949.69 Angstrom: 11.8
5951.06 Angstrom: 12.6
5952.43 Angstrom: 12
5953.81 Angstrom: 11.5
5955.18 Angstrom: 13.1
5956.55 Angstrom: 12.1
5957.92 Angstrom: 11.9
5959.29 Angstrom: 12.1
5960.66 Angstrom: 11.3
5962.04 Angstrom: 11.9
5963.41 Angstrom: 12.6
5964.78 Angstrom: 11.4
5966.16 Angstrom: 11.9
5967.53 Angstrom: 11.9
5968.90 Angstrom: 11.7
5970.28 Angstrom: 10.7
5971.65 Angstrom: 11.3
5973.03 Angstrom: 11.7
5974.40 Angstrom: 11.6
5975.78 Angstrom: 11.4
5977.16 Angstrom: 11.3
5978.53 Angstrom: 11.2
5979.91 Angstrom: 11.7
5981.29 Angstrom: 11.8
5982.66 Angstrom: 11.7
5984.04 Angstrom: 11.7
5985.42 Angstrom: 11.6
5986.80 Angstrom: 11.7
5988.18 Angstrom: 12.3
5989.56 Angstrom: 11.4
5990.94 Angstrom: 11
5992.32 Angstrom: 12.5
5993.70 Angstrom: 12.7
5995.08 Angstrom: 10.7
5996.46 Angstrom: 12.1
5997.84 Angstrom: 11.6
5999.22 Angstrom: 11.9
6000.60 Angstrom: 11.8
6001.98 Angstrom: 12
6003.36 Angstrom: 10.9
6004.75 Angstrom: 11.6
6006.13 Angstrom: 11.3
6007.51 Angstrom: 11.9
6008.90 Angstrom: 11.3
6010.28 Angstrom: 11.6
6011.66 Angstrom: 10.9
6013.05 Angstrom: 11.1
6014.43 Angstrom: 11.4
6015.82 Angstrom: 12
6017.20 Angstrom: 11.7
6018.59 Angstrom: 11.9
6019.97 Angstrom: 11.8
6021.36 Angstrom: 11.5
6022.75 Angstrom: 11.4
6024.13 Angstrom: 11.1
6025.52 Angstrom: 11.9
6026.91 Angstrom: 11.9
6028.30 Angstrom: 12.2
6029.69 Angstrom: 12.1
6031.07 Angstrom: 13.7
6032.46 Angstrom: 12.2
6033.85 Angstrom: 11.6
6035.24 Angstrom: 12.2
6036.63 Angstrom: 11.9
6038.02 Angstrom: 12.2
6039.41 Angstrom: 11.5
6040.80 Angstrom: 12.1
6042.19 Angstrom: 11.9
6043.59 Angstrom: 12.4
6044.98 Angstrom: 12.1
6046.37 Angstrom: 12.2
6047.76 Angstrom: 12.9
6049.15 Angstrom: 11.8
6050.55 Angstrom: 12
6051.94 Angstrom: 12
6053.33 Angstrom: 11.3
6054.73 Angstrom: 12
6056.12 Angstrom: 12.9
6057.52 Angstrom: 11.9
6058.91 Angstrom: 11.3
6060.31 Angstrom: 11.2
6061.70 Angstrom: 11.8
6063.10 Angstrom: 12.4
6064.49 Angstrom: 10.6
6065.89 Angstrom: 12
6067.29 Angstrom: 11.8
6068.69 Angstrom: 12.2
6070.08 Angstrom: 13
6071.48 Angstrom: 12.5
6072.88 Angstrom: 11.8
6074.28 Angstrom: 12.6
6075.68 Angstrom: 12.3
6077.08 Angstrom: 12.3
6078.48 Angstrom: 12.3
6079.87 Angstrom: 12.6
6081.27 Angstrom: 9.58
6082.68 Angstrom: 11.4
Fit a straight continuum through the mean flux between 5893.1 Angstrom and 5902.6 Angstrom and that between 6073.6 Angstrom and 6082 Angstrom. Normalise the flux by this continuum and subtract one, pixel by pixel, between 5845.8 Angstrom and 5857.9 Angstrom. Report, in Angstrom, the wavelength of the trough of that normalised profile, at 5849.18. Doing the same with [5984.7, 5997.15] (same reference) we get 5995.08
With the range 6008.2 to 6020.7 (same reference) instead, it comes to 6011.66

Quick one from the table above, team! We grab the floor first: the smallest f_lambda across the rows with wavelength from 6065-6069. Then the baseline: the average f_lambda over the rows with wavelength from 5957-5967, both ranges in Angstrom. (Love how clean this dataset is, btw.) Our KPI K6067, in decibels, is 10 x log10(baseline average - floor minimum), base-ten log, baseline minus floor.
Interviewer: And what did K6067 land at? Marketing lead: -11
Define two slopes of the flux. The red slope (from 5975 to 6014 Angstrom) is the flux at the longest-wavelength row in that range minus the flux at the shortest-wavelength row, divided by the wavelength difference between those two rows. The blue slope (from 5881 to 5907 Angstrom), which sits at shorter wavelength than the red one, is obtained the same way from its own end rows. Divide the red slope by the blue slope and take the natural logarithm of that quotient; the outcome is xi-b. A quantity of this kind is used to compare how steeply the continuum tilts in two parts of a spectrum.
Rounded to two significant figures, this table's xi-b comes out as -1.5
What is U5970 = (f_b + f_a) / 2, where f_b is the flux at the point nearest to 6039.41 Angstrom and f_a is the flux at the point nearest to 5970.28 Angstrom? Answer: 11.1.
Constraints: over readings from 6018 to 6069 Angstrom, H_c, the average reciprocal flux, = 0.0839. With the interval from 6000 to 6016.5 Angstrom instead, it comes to 0.0872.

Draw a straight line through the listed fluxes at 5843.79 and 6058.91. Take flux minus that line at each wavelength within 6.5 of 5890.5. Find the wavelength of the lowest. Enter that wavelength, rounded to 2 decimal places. 5892.43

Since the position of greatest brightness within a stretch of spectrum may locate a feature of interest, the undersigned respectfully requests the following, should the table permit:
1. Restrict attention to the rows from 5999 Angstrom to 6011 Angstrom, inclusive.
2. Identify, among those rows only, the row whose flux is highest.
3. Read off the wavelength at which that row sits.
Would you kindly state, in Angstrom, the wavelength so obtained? 6001.98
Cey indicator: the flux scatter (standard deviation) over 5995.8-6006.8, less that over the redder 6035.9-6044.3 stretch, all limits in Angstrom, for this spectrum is 0.09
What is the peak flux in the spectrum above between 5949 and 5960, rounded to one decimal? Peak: 13.1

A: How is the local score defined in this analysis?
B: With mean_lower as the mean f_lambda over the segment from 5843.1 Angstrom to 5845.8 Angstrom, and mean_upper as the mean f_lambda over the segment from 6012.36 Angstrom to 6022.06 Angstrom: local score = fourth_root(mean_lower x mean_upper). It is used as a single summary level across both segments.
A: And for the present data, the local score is 3.49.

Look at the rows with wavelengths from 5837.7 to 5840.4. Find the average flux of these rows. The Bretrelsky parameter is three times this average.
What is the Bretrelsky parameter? 33.3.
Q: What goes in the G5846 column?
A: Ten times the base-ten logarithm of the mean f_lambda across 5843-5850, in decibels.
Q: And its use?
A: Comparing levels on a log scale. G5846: 11.0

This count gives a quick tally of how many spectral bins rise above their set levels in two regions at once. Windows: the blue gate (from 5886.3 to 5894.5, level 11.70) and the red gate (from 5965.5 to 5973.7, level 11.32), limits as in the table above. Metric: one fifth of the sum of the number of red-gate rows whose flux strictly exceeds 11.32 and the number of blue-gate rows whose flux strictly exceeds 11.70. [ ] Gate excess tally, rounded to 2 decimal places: 0.80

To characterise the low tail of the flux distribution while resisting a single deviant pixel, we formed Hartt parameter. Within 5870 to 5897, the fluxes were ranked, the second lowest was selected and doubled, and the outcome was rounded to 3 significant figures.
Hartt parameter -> 17.7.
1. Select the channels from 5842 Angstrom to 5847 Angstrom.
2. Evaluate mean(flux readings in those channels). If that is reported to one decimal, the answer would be 12.5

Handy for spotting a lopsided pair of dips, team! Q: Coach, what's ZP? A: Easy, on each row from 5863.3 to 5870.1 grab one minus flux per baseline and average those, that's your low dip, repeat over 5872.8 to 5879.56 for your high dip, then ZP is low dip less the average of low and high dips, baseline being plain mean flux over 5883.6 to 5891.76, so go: -0.04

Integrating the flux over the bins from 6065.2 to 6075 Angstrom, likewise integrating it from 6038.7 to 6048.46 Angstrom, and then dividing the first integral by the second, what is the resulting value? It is 1.01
